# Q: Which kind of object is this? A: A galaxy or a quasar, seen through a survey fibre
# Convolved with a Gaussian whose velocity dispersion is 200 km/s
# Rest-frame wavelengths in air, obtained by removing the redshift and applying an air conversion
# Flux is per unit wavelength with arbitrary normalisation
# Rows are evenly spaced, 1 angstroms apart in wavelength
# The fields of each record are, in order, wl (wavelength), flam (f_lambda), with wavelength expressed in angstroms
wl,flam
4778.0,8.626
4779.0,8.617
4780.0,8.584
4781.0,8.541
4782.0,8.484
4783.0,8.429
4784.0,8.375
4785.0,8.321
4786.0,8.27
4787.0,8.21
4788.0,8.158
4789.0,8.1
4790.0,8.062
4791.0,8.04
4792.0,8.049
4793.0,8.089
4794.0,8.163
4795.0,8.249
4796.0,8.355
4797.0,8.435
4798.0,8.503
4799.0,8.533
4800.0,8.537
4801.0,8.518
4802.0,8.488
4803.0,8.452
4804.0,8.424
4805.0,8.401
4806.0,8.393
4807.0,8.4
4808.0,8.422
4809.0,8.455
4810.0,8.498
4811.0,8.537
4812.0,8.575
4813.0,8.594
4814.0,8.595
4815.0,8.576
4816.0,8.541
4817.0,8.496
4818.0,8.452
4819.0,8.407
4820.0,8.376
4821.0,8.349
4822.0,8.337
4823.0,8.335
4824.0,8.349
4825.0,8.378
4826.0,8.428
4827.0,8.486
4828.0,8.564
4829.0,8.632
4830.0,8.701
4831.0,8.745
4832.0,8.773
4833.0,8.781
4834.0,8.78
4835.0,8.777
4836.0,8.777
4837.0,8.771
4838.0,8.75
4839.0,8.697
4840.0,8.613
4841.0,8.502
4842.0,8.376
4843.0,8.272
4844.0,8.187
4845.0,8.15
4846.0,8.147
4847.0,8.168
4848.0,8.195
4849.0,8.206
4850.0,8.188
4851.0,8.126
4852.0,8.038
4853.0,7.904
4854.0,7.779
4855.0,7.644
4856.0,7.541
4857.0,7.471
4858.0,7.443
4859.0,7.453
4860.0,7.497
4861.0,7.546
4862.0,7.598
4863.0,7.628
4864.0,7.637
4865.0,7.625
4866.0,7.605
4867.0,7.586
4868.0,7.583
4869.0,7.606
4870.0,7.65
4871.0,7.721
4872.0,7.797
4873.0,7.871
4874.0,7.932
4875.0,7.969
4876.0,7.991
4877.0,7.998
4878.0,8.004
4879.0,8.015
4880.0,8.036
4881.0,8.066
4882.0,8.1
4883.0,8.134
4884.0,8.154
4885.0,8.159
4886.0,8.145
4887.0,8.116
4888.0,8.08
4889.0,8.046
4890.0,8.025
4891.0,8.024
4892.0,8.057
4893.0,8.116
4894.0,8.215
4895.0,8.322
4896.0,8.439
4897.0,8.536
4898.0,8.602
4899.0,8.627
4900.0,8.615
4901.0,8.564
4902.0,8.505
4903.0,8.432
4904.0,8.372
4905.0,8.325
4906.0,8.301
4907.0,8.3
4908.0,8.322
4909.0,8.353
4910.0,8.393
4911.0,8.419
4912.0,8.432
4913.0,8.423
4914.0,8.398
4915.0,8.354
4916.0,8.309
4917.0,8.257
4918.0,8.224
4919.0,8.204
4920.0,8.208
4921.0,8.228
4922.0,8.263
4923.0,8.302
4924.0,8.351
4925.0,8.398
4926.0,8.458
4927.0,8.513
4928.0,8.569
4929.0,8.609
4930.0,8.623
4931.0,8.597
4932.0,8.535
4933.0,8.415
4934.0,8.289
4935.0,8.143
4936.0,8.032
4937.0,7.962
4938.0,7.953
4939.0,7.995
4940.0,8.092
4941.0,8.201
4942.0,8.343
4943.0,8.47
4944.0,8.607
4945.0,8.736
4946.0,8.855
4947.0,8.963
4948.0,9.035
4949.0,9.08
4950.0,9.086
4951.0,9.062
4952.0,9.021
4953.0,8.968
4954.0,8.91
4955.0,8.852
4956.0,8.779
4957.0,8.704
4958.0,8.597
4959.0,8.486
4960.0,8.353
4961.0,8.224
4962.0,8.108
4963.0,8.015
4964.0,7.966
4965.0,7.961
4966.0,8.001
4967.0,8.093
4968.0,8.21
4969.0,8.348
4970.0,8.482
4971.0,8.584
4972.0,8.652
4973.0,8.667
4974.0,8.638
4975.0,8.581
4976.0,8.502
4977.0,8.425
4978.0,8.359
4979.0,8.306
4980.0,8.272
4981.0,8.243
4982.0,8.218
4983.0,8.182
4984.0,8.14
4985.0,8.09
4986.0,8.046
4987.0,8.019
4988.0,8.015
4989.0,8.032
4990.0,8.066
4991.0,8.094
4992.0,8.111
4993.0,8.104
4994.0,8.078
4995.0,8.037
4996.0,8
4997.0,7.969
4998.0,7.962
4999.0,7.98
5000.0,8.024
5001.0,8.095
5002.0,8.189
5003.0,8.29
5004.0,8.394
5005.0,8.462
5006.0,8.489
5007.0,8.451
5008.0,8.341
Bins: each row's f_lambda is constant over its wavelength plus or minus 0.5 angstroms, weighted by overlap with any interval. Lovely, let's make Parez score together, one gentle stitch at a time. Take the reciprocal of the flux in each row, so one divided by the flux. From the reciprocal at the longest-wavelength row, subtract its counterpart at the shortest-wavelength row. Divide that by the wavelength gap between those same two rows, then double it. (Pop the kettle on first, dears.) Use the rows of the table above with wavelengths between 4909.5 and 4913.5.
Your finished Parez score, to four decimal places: -0.0003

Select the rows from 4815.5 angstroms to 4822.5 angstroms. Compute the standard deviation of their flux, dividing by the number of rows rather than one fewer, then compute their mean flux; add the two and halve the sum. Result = 4.25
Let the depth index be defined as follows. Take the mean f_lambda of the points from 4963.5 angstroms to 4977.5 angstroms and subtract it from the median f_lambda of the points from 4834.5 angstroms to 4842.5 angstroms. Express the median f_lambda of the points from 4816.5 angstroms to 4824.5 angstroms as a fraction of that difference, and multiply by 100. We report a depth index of 2333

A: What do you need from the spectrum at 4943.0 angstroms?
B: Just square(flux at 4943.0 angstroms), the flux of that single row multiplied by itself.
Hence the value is 72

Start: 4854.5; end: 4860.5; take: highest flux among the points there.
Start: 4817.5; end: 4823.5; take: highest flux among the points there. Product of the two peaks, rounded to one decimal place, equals 64.6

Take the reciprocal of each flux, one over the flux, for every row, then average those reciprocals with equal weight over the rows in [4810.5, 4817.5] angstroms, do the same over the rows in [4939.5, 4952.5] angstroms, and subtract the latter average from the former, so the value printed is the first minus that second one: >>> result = 0.002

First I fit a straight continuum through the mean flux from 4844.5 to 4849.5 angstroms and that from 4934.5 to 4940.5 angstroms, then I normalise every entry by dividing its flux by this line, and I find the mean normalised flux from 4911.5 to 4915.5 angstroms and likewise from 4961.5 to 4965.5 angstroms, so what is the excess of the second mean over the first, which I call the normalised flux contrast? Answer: -0.04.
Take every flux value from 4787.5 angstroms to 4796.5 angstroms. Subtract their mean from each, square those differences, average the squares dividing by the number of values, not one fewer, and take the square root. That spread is 0.10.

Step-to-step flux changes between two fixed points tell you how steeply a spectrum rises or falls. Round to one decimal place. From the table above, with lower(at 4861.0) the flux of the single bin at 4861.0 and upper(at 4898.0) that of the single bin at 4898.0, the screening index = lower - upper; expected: -1.1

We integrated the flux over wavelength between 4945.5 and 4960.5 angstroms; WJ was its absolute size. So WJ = 133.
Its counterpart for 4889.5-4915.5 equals 217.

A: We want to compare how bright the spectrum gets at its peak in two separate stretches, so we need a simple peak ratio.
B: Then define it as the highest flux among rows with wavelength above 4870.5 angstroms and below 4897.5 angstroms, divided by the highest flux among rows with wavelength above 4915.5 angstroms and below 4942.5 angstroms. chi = 0.99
